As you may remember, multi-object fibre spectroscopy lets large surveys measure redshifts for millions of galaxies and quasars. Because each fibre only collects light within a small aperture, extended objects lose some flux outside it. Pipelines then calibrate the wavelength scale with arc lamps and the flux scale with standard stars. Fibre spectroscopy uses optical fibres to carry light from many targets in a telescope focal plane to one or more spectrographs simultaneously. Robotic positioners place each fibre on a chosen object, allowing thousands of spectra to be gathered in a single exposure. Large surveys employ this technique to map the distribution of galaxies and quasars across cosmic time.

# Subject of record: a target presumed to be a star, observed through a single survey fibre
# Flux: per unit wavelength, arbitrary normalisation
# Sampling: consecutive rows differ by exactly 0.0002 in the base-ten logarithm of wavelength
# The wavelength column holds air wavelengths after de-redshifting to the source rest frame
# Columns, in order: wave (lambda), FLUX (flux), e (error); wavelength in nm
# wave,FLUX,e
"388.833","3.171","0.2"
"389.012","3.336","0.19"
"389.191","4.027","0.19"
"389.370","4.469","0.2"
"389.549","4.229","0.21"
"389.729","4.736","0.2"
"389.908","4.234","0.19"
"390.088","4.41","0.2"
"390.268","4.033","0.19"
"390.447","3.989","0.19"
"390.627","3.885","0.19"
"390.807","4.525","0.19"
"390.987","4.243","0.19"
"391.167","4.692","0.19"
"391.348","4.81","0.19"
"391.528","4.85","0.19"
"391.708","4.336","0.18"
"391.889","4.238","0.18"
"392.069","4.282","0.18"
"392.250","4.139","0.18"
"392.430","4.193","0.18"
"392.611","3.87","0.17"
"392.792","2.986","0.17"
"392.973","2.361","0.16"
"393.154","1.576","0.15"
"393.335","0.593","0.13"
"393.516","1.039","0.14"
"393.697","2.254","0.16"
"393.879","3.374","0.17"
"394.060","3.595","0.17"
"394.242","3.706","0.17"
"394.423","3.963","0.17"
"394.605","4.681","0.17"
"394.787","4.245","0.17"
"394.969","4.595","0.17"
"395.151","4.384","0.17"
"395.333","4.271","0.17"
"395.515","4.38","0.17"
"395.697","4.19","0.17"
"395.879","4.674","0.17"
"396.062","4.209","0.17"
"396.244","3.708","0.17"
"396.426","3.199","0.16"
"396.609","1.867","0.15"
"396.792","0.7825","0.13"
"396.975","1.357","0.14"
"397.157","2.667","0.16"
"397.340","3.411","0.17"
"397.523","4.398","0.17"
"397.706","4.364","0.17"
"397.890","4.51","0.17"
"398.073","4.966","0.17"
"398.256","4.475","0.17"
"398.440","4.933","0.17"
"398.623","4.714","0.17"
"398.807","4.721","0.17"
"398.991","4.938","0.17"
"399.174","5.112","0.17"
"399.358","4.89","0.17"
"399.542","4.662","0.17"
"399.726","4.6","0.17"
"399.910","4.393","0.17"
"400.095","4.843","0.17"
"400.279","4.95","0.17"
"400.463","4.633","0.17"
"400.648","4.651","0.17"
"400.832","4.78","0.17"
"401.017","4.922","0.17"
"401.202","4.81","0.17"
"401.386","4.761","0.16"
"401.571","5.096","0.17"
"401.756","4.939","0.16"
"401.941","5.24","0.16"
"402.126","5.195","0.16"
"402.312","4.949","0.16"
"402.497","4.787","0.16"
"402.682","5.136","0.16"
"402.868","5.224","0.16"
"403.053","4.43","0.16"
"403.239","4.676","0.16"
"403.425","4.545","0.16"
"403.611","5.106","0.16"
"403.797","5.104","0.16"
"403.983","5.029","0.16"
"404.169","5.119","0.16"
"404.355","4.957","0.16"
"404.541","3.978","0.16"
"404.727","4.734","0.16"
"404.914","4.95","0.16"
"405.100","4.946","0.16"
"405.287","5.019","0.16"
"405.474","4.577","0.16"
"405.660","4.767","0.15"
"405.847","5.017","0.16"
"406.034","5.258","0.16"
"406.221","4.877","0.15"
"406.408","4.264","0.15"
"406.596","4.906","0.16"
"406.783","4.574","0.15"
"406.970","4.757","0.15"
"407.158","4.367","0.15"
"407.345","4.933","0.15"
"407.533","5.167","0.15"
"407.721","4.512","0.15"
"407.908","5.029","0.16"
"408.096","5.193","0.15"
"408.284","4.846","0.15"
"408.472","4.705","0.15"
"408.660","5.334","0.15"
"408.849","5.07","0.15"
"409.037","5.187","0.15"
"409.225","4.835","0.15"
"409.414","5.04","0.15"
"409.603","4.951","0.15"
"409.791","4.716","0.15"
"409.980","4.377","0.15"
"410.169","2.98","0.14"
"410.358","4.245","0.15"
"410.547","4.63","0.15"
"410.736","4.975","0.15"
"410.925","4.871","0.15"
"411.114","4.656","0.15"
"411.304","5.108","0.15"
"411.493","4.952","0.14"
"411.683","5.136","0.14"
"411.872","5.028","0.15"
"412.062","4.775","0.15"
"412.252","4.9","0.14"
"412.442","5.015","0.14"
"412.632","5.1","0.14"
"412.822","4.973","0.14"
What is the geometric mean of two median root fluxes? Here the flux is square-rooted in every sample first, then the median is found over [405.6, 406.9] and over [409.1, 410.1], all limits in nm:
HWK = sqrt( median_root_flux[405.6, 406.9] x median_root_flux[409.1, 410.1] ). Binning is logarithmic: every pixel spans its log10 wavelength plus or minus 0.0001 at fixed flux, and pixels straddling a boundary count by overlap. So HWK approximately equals 2.20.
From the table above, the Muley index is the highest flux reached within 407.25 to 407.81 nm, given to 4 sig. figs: 5.167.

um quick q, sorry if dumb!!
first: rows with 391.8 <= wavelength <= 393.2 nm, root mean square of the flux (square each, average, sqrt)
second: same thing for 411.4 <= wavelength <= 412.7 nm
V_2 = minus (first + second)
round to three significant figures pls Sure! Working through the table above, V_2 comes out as -8.58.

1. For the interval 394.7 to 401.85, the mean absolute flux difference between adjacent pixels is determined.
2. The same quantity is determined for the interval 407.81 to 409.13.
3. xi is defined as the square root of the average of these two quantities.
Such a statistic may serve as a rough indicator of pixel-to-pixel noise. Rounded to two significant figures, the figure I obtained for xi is 0.56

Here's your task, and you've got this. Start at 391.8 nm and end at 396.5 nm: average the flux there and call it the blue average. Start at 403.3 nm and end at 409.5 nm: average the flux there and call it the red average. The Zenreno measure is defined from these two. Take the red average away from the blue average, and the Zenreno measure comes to -1.3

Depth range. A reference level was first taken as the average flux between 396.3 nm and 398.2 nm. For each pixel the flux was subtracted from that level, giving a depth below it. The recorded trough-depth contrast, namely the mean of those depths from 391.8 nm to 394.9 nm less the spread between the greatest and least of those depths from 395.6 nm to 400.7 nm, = -4.4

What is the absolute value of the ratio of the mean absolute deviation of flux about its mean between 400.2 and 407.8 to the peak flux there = 0.043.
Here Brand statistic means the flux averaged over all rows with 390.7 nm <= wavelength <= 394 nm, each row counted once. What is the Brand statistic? 3.5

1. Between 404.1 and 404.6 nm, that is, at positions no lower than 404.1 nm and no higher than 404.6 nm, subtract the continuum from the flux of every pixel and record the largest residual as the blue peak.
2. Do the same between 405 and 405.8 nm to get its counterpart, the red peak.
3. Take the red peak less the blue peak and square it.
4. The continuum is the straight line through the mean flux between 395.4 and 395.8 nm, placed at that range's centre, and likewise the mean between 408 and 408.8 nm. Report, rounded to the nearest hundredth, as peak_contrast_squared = 0.03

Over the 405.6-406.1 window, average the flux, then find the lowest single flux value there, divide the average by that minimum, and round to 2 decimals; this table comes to 1.05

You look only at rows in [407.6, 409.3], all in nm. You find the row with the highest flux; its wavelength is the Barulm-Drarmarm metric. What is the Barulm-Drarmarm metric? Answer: 408.660 nm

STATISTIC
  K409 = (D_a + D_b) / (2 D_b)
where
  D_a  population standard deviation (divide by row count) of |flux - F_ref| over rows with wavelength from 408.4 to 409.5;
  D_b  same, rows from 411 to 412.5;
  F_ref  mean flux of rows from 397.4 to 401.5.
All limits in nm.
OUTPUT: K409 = 1.29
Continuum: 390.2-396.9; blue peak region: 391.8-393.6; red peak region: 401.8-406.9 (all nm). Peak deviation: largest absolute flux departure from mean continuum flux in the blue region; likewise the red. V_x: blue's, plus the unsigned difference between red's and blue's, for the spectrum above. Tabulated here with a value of 4.5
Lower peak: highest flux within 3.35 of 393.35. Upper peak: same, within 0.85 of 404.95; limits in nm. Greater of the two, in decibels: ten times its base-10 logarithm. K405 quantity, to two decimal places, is 7.09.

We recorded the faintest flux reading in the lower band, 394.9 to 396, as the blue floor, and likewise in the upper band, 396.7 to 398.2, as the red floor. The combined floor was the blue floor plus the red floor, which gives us 5.0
